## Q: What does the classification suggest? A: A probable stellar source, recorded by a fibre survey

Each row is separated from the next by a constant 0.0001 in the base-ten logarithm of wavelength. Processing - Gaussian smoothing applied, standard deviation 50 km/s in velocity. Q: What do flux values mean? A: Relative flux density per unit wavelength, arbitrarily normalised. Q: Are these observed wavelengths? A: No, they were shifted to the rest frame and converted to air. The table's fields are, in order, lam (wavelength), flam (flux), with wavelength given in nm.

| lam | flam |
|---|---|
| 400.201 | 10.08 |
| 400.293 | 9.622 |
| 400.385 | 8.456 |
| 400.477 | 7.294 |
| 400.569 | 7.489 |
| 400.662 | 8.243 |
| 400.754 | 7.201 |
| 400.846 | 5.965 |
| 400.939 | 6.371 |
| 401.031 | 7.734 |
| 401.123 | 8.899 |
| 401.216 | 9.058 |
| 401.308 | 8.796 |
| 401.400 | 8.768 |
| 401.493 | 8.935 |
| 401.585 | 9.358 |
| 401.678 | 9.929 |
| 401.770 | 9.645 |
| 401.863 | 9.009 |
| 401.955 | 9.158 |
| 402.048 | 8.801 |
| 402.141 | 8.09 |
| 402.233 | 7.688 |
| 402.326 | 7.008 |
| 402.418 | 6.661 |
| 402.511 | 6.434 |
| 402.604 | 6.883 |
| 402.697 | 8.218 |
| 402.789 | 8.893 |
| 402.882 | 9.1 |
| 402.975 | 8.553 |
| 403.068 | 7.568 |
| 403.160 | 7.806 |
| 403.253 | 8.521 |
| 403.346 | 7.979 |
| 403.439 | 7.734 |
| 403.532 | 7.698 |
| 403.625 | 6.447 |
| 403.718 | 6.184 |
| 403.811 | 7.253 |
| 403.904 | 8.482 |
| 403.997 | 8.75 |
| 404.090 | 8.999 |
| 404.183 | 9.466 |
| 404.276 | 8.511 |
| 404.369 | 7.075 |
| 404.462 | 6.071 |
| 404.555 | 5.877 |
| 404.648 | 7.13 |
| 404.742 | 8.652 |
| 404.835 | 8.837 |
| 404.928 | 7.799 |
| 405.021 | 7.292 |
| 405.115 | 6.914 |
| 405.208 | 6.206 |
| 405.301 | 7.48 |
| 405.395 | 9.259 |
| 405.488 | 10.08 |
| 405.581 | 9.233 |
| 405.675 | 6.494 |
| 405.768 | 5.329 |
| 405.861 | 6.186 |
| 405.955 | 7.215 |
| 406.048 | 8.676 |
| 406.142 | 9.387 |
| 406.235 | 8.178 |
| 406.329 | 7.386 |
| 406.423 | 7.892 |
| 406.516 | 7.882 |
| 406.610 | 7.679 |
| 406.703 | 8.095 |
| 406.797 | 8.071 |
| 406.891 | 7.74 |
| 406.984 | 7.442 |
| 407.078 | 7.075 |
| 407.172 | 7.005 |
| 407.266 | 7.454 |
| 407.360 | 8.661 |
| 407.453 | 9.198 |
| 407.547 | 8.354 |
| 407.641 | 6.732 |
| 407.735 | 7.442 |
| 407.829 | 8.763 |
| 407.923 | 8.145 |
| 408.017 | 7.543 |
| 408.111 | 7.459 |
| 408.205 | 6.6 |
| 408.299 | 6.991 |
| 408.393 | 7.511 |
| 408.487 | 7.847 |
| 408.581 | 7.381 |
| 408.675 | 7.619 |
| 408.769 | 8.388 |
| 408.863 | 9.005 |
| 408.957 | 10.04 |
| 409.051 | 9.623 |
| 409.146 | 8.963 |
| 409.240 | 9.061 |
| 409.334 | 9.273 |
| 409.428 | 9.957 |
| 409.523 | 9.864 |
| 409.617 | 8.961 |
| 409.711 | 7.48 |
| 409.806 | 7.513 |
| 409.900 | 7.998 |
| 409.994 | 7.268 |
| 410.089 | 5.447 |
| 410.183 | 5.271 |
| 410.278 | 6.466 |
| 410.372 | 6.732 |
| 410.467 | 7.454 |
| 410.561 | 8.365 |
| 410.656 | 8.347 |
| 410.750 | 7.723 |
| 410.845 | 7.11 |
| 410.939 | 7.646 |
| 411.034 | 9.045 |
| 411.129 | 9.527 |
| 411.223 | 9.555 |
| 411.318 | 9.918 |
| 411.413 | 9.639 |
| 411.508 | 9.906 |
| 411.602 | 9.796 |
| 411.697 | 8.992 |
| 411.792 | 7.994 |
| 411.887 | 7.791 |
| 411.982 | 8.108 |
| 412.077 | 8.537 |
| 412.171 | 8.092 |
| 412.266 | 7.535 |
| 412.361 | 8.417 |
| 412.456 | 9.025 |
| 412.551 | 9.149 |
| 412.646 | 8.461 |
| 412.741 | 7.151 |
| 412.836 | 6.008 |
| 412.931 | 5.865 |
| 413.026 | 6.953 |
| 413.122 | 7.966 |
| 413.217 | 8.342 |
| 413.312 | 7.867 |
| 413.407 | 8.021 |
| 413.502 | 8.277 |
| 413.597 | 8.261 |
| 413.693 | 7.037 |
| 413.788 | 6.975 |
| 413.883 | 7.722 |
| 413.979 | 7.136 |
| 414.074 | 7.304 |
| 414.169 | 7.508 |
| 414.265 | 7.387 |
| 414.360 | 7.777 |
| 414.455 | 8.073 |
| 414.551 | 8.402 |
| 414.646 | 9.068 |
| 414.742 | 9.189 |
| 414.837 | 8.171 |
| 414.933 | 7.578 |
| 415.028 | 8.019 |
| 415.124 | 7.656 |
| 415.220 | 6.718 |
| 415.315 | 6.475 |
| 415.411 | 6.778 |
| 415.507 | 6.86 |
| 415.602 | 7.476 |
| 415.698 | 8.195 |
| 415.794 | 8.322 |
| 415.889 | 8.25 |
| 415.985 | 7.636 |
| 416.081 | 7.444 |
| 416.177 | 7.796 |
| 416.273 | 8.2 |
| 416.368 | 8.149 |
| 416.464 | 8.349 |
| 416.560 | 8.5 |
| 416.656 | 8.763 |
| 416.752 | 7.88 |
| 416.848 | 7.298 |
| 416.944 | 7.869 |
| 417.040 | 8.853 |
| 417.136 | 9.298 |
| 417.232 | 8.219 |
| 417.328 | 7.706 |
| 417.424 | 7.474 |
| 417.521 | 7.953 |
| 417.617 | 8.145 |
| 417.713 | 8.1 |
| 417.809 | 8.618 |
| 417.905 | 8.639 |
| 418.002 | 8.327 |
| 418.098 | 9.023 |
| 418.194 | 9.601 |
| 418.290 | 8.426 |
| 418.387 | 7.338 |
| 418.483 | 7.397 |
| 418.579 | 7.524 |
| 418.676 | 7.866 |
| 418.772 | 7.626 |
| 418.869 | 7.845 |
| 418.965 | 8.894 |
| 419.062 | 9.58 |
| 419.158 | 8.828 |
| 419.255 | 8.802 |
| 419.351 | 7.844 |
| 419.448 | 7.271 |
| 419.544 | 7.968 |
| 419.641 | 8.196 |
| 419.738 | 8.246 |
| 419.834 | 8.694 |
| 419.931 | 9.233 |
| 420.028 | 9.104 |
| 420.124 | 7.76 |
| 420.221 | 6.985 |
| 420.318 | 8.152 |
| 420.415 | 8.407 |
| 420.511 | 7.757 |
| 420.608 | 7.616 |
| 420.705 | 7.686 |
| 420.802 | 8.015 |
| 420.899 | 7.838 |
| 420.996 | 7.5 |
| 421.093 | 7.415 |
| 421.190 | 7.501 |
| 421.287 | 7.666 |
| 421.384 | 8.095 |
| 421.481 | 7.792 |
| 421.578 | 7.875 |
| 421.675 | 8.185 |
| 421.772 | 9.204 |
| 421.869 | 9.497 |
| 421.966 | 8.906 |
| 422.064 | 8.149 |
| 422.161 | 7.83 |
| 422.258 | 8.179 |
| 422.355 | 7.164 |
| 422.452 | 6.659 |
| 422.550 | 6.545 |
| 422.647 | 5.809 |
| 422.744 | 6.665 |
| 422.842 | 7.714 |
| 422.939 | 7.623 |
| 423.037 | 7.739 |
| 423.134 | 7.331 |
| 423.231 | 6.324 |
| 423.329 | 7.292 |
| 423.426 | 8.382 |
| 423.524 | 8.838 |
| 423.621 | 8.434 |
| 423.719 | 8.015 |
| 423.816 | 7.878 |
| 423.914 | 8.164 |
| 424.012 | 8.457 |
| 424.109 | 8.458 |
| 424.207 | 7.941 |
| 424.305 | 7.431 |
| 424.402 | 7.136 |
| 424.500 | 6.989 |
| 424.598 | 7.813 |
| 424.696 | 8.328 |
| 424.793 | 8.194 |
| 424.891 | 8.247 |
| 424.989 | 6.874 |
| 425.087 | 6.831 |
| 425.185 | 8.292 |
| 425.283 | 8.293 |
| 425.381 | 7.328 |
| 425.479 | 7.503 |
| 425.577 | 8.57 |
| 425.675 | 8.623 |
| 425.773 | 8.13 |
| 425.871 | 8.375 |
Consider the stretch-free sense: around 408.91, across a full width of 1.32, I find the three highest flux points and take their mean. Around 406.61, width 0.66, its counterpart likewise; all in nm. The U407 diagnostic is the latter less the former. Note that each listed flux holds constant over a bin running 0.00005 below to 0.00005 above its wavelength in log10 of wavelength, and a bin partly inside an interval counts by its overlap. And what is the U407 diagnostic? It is -1.9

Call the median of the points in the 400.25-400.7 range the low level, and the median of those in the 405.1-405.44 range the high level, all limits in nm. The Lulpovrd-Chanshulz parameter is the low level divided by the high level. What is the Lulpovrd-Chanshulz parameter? 1.15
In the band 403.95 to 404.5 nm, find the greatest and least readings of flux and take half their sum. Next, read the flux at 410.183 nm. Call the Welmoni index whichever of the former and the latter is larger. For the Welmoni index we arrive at 7.8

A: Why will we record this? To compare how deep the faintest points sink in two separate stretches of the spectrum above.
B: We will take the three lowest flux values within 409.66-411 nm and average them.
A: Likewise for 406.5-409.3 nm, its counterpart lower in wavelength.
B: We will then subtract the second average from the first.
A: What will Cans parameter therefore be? -1.0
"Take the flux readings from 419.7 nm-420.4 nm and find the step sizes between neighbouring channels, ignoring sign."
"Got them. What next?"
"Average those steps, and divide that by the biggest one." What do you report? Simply 0.55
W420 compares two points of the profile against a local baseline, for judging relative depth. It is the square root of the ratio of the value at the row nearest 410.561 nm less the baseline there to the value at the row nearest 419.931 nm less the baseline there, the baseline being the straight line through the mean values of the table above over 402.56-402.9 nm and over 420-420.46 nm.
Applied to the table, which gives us 0.4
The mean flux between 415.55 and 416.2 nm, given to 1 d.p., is 7.9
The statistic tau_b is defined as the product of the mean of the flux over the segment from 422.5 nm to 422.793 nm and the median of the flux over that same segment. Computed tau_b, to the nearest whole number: 41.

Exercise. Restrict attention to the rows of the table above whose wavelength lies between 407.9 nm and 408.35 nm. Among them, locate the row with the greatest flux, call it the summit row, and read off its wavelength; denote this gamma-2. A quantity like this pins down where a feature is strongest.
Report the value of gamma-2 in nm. 407.923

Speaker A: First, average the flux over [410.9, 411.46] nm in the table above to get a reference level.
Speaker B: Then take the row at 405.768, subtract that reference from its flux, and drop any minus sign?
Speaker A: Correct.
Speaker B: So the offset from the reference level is 3.9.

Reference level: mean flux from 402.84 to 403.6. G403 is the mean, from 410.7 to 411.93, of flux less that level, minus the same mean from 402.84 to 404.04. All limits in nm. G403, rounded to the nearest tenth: 1.0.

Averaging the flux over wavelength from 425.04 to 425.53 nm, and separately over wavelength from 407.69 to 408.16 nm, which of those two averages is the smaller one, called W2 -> 7.65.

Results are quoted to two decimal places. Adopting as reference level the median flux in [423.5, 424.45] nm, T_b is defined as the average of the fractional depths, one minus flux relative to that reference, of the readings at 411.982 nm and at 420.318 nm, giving -0.01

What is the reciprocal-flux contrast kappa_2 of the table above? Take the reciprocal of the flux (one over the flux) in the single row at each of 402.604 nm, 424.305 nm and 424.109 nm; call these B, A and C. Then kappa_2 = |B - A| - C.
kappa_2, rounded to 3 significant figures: -0.108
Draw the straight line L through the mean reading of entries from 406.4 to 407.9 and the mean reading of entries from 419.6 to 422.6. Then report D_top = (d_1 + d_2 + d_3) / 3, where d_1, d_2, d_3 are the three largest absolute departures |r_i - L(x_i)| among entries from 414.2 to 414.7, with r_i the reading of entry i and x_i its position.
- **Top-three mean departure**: 0.72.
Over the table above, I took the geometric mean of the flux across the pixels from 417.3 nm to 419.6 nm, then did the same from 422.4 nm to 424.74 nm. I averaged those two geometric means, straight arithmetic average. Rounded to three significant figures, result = 7.86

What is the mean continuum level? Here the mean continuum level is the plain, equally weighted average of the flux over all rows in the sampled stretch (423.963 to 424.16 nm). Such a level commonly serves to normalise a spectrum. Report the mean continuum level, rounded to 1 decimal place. 8.5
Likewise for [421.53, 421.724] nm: 8.0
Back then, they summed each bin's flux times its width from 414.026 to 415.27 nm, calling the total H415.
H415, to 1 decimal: 9.8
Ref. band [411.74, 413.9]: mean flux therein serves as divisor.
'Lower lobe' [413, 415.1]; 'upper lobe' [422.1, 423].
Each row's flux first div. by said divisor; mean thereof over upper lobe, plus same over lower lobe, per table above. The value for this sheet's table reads 1.92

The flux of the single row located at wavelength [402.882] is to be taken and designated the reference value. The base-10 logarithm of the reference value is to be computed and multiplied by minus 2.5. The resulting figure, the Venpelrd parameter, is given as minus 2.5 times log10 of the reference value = -2.40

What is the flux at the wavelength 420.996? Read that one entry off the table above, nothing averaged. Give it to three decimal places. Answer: 7.500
